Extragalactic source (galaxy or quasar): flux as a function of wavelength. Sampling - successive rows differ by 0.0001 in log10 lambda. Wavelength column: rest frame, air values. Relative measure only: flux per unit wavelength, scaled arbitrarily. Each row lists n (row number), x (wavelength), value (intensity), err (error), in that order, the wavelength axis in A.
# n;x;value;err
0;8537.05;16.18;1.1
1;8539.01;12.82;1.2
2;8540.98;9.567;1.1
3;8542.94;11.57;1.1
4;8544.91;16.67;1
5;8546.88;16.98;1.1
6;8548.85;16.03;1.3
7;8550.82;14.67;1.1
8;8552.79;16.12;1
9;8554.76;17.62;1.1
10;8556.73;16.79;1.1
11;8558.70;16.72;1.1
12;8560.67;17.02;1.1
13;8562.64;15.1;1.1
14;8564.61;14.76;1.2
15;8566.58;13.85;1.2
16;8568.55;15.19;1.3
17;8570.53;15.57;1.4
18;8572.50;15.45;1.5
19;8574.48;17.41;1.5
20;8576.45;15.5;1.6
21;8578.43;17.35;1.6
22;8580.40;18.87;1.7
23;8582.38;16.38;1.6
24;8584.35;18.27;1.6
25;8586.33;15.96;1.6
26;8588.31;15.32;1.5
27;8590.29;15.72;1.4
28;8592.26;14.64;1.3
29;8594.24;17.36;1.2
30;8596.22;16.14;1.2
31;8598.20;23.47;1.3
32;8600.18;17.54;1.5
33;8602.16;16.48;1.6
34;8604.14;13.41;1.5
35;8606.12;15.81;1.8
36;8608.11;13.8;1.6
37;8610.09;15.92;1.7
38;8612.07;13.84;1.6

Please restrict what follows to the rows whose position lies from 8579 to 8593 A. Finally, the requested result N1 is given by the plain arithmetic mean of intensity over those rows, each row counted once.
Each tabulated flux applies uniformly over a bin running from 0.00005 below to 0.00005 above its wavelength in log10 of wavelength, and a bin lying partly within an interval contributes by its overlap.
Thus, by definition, 16.5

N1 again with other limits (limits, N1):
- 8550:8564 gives 16.3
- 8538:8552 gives 14.0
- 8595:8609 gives 16.7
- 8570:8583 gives 16.6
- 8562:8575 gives 15.3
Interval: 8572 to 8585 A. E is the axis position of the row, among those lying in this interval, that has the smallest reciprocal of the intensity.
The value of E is 8580.40 A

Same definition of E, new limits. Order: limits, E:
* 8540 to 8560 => 8554.76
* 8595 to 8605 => 8598.20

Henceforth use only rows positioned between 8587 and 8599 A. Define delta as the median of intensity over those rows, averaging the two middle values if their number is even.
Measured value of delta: 15.9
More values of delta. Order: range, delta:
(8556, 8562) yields 16.8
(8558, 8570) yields 15.1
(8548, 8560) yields 16.4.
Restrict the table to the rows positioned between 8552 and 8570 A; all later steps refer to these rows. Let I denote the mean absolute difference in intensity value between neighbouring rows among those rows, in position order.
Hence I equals 0.9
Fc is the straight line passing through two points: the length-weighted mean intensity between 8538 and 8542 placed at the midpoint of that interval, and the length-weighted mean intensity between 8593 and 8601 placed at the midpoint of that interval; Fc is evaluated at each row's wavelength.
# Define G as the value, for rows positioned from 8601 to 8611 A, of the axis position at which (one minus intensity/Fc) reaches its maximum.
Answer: 8604.14 A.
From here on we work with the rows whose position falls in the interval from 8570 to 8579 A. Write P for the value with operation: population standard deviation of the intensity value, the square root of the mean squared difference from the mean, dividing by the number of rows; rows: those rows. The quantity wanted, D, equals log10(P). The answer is 0.0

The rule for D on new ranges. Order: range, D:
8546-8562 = -0.1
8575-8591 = 0.1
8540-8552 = 0.4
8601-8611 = 0.1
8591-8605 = 0.5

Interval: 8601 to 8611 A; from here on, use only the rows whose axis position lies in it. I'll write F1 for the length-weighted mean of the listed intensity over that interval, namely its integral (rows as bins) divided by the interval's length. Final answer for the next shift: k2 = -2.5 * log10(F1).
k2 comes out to -2.95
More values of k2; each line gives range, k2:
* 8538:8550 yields -2.86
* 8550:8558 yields -3.03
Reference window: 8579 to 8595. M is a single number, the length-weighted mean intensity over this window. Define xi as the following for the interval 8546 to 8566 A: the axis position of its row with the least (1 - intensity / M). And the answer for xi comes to 8554.76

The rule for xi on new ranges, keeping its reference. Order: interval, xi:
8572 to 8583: 8580.40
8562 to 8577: 8574.48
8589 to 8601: 8598.20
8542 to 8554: 8546.88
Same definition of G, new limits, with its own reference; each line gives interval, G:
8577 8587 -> 8586.33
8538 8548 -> 8540.98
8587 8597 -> 8592.26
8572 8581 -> 8576.45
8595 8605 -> 8604.14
